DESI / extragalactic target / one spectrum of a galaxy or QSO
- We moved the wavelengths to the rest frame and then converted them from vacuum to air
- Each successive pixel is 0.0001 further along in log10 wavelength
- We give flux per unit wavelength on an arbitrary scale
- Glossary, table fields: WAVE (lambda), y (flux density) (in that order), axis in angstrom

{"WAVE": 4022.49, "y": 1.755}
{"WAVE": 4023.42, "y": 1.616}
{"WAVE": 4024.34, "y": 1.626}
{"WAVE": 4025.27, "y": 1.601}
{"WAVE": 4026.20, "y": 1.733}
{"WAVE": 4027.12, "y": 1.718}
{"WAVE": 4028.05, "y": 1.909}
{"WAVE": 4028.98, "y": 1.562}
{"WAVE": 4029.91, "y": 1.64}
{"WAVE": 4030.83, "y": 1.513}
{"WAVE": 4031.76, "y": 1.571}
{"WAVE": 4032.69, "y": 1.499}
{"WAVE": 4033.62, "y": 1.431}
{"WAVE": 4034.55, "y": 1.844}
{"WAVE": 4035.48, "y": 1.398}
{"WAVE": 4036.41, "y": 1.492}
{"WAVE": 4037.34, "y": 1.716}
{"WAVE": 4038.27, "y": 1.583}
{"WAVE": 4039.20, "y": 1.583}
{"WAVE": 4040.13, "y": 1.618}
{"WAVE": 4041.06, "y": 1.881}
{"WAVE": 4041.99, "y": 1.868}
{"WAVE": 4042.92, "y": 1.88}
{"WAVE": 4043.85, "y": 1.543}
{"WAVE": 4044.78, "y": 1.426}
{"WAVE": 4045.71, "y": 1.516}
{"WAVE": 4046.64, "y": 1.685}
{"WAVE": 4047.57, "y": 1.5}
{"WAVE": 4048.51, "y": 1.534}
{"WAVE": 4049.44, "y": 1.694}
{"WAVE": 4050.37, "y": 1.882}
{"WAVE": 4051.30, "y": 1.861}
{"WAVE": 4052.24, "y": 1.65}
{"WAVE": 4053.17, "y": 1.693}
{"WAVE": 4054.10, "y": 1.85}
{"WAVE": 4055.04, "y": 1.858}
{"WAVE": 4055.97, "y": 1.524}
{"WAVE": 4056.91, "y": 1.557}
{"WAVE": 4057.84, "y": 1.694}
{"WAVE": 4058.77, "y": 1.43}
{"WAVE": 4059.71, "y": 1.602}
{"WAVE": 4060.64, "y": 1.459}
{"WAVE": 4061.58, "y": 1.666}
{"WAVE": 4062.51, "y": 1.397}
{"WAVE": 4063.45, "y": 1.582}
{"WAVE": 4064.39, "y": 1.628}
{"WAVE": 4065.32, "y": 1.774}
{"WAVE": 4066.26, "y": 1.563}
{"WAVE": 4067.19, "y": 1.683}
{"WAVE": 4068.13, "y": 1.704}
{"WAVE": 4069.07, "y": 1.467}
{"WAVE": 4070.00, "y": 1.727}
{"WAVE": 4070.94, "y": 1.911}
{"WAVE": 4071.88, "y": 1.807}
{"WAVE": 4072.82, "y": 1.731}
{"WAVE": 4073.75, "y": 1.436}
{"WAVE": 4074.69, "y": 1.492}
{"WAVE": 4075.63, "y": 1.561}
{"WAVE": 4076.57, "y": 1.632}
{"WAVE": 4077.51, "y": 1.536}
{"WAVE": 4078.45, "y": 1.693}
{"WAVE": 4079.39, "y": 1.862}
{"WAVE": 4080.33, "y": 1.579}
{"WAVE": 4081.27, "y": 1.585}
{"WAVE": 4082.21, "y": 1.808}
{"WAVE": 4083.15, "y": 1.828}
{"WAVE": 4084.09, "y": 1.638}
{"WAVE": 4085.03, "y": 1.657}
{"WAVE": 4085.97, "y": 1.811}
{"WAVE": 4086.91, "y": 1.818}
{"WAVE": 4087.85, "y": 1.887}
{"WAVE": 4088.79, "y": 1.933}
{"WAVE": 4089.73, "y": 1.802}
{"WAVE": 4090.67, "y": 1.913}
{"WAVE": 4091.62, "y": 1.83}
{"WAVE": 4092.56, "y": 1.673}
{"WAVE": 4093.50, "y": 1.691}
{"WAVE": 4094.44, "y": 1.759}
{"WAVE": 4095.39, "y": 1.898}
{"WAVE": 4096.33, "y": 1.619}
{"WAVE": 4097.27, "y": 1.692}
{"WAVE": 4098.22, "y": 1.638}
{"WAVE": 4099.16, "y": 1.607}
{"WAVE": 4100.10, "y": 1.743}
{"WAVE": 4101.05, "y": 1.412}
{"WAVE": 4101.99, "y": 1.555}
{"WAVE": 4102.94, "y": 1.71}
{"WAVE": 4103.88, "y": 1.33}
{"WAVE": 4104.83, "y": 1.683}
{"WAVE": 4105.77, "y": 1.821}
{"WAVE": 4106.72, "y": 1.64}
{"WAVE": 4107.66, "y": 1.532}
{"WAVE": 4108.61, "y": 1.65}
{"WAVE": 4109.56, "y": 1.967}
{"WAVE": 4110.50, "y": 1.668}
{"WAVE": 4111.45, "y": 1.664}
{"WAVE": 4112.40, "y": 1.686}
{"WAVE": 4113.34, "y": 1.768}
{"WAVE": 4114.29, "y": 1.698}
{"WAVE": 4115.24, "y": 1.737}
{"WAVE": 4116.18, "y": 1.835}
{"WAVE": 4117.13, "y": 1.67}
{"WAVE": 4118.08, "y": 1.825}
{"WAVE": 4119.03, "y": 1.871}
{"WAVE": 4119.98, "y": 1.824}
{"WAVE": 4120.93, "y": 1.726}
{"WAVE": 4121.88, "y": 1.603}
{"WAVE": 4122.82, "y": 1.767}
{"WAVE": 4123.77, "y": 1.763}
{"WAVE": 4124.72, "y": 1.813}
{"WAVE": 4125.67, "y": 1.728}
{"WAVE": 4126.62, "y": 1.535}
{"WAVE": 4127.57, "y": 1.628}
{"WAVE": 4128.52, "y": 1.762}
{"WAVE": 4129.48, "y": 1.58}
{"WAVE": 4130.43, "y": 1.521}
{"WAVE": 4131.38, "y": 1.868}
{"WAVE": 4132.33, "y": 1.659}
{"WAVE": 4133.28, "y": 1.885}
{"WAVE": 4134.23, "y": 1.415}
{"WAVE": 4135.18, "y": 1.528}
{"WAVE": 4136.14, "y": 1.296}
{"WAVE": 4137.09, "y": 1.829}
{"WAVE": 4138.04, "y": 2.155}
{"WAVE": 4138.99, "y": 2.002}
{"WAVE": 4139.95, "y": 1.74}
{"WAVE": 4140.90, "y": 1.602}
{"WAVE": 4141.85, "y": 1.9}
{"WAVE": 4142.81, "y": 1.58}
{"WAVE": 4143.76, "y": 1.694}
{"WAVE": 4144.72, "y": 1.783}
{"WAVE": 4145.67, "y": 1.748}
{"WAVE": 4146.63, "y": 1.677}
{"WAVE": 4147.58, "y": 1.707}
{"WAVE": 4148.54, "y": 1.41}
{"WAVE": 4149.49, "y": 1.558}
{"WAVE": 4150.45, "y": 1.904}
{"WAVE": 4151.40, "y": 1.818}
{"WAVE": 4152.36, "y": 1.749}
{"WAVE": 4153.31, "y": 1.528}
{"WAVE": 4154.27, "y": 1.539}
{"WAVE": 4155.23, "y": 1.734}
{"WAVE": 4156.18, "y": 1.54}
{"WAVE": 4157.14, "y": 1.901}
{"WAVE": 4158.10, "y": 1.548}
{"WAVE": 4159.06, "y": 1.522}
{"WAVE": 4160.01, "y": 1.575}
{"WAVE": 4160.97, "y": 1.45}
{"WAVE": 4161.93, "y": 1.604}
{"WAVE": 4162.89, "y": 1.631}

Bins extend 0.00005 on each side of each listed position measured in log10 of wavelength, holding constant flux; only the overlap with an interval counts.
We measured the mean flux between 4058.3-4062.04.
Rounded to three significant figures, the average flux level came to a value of 1.54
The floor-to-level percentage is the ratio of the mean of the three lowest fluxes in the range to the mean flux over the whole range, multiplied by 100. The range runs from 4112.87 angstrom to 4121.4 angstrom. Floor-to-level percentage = 96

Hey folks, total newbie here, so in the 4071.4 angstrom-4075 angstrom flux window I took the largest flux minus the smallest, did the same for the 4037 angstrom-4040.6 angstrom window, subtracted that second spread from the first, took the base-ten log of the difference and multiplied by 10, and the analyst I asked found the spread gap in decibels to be -6.2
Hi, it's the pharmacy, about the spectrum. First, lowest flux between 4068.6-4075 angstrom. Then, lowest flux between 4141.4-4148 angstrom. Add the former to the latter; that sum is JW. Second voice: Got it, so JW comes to 3.02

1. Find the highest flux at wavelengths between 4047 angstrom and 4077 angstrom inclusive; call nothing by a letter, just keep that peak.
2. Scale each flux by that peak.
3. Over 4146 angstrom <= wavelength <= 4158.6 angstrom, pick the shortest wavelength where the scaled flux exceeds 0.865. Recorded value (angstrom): 4146.63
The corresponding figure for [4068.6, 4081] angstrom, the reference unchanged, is 4070.00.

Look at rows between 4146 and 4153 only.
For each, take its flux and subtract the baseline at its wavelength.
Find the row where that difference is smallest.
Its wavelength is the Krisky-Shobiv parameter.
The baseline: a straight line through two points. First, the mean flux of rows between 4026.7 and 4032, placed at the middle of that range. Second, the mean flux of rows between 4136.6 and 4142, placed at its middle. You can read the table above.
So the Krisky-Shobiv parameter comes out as 4148.54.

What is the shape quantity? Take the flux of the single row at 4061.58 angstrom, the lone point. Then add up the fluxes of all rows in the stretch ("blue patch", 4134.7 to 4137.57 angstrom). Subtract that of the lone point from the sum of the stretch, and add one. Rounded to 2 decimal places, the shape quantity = 3.99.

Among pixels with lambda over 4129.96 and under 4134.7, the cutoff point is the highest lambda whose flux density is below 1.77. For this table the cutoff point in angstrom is 4134.23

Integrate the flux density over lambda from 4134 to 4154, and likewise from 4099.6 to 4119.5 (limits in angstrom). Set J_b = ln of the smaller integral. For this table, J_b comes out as 3.51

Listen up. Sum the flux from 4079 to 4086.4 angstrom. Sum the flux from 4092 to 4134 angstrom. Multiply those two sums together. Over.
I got 1029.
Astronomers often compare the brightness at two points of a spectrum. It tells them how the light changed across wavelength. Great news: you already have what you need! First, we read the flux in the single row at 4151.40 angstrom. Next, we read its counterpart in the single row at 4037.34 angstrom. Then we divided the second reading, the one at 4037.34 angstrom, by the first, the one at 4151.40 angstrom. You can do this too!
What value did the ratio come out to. 0.94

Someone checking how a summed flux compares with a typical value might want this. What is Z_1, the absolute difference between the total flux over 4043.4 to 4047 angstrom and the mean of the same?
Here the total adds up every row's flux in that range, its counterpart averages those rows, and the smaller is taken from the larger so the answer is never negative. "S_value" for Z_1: 4.63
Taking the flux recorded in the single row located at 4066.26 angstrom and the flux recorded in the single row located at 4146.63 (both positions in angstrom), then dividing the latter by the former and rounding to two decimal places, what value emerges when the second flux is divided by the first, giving 1.07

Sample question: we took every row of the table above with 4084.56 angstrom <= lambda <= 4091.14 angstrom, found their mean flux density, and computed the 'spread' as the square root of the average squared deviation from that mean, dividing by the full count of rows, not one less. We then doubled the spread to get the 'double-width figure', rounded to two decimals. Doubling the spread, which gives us 0.17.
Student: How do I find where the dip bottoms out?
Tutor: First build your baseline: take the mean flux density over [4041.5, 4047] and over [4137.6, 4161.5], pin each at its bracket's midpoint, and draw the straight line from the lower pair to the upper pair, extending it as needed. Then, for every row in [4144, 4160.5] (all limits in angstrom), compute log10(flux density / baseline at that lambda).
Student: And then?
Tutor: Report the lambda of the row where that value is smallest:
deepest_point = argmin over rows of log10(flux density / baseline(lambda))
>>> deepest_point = 4148.54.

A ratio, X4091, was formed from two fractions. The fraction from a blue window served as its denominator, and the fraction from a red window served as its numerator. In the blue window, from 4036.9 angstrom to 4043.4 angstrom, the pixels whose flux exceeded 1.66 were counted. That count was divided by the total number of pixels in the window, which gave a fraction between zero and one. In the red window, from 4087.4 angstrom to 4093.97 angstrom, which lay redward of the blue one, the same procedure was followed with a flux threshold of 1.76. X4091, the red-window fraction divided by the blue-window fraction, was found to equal 1.25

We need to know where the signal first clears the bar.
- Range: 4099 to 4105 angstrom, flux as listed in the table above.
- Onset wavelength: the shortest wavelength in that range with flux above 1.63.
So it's 4100.10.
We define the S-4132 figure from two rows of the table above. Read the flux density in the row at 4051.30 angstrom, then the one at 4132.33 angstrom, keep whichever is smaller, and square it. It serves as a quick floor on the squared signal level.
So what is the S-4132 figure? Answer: 2.8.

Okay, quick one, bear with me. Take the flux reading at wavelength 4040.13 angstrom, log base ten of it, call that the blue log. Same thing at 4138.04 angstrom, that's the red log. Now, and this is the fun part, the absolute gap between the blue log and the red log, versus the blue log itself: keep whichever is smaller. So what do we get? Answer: 0.124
